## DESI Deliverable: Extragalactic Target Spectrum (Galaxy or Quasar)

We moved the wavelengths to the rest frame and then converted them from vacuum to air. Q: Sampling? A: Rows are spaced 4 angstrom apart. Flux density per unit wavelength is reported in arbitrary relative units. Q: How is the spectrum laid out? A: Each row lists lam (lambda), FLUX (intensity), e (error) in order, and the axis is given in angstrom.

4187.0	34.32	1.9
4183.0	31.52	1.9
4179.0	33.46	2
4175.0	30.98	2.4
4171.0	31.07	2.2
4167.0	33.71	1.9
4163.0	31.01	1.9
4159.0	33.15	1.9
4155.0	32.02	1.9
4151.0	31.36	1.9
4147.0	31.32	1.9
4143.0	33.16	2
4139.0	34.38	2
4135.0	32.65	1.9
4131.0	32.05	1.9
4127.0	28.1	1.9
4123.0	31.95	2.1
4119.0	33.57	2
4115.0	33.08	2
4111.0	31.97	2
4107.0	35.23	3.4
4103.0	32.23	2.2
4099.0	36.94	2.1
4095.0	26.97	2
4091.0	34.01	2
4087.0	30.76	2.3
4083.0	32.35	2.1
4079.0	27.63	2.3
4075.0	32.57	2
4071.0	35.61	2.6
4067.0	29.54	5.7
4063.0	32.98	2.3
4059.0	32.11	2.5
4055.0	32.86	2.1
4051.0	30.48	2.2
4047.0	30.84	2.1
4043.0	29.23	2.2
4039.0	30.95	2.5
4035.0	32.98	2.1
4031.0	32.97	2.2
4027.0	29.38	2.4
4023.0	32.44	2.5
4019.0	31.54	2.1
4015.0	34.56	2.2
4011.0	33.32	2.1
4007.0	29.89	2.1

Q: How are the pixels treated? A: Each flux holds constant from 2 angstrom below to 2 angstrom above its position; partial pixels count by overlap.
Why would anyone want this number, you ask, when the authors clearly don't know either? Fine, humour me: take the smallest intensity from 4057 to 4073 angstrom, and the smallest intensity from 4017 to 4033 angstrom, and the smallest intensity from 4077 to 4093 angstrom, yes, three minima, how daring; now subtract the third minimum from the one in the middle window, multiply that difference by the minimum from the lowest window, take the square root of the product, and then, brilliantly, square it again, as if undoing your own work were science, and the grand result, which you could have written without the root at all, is 56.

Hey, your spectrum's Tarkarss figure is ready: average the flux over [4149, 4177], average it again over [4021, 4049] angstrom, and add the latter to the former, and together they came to 63.2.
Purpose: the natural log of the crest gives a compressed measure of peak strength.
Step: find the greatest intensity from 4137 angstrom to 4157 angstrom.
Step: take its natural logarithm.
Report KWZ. 3.54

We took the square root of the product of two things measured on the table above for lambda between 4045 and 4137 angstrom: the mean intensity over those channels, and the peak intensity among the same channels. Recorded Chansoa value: 34.4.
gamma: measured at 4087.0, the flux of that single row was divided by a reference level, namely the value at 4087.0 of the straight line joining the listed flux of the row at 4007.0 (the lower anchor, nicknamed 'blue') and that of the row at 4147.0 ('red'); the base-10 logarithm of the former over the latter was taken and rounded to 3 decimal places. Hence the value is 0.001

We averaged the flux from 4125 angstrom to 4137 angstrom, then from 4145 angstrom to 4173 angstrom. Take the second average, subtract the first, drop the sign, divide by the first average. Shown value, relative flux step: 0.033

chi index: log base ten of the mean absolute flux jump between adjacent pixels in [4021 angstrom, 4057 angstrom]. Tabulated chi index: 0.27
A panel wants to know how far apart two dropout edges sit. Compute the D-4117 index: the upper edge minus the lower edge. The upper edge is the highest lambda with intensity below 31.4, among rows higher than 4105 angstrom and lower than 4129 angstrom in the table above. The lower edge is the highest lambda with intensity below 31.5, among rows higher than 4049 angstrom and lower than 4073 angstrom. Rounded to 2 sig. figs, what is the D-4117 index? 60 angstrom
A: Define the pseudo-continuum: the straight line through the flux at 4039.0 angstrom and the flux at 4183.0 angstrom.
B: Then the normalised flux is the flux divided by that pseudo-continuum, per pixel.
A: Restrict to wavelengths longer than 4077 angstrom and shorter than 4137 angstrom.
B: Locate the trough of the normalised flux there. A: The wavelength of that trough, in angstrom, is 4095.0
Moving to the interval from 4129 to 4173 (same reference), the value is 4163.0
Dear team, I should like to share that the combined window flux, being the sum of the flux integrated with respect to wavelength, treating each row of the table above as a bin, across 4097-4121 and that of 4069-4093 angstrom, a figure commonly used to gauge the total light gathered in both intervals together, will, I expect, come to 1584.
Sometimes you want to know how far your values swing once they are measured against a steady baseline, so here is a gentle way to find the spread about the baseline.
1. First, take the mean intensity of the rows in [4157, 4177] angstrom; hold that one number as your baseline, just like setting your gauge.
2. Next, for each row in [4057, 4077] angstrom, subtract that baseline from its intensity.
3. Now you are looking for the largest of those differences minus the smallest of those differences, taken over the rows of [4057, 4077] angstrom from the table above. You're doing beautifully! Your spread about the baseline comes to 6.1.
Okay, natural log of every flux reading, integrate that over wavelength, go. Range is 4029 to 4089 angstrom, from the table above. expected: 207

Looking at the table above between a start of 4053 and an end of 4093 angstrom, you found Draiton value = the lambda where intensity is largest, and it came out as 4071.0 angstrom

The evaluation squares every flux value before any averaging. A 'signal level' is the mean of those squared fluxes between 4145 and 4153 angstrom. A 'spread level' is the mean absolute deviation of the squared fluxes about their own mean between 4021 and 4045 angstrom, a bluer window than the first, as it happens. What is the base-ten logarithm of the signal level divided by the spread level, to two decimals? 1.03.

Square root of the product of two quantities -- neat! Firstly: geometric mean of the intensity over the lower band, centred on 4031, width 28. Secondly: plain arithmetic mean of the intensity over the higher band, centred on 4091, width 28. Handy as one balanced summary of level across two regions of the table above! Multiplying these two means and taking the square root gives 31.4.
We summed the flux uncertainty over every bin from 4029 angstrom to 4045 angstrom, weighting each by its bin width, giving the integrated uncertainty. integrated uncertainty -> 36.0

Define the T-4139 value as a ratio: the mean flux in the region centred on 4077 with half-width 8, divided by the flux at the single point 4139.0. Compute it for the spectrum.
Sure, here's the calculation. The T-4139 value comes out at 0.932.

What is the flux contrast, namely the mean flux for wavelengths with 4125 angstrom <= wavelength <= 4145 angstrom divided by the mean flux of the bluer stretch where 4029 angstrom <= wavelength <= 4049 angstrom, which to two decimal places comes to 1.02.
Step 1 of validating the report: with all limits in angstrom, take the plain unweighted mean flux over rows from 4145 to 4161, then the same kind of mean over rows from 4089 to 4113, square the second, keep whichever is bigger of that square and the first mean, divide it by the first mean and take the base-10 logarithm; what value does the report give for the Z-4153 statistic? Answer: 1.53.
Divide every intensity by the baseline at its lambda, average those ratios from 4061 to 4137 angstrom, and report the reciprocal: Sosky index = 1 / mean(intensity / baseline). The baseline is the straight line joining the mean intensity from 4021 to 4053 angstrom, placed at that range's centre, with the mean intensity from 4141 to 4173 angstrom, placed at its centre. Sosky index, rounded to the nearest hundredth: 0.99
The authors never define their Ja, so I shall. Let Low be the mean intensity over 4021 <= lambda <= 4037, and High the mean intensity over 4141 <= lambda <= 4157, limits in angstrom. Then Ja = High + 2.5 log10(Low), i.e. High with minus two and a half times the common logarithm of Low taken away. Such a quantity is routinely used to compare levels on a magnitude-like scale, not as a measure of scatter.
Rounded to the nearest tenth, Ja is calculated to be 35.7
